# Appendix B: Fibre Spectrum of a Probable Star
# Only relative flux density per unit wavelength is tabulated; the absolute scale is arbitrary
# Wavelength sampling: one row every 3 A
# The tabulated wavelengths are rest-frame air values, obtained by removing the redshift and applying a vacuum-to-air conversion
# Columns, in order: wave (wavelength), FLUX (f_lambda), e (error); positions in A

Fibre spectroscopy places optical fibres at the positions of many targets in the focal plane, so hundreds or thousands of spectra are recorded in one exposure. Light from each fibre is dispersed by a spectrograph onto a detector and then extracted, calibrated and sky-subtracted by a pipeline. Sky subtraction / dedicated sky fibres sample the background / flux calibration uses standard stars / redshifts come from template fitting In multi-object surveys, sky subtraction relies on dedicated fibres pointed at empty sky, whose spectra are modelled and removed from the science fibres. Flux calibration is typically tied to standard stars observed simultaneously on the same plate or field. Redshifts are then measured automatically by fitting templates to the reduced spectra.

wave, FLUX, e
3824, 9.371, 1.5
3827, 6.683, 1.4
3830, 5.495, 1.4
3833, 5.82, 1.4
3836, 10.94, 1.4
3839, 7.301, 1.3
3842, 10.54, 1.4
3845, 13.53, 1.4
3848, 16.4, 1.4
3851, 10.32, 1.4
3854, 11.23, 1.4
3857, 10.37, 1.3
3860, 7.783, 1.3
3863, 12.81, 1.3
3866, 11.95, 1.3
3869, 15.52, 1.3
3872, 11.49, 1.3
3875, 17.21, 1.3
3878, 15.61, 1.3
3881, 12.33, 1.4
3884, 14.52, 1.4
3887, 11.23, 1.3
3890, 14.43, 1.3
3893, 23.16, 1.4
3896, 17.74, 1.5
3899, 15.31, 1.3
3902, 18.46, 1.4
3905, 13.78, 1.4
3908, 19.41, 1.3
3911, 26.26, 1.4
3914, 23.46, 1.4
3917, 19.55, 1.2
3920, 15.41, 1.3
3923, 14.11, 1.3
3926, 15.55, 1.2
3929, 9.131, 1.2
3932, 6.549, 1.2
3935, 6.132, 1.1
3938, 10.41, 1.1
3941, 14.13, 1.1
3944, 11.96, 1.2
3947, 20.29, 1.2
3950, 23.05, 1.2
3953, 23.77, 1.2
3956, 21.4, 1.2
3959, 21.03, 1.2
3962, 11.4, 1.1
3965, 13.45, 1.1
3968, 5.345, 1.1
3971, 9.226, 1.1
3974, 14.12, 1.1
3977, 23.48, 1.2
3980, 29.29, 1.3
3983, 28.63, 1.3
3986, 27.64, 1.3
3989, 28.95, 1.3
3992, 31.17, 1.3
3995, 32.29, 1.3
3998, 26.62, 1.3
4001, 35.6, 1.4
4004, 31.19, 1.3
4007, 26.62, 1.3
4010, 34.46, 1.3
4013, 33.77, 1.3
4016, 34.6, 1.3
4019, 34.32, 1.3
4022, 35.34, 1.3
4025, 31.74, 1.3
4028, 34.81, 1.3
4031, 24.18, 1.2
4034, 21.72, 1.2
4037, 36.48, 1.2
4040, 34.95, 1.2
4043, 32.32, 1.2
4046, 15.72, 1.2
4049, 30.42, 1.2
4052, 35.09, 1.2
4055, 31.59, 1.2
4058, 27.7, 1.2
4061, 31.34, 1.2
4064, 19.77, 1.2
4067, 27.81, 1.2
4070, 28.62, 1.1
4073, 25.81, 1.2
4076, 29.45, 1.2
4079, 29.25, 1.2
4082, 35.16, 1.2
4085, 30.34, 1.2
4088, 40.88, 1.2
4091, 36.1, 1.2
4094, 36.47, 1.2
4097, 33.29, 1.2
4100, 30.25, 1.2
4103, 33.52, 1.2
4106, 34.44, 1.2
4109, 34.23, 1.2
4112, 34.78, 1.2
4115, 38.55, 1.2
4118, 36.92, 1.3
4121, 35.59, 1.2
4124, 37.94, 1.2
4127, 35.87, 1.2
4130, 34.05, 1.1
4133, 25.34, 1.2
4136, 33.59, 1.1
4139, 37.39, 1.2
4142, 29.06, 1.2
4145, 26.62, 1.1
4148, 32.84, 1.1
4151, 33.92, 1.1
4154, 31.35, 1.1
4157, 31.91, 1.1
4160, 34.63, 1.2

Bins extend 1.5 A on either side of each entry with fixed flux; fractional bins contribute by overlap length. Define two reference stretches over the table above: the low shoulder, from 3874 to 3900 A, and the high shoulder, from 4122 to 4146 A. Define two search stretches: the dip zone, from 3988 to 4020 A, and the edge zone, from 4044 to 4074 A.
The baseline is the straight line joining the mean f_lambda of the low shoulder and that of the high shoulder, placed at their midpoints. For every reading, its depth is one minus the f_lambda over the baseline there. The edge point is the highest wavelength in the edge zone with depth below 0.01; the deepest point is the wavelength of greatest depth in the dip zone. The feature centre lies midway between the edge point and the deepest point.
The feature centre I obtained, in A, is 4038.5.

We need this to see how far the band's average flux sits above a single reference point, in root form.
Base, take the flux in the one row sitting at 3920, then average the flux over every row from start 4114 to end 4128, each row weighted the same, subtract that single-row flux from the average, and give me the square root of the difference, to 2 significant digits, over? 4.6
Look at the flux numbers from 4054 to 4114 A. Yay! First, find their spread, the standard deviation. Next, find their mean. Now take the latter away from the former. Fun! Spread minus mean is -27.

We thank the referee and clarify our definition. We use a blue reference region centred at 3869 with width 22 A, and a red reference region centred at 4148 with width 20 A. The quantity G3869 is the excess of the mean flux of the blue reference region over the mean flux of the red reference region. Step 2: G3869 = -19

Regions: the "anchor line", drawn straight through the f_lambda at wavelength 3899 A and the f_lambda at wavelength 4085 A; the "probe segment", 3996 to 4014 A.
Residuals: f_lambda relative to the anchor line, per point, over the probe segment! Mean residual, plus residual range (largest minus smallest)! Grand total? 17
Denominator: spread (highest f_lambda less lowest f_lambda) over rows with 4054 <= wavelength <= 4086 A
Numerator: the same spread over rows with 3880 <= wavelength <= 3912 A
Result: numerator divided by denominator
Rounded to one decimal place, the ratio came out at 1.0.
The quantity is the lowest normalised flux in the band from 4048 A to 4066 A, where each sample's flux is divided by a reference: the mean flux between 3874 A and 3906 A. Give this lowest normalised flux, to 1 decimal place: 1.3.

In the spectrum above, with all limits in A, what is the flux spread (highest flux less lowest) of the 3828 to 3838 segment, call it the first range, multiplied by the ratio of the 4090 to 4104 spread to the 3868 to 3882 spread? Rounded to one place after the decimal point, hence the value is 5.9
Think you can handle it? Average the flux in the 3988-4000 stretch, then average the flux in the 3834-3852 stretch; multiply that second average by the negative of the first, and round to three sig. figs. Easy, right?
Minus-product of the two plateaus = -342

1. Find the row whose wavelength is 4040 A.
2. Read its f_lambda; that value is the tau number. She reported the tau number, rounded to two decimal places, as 34.95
